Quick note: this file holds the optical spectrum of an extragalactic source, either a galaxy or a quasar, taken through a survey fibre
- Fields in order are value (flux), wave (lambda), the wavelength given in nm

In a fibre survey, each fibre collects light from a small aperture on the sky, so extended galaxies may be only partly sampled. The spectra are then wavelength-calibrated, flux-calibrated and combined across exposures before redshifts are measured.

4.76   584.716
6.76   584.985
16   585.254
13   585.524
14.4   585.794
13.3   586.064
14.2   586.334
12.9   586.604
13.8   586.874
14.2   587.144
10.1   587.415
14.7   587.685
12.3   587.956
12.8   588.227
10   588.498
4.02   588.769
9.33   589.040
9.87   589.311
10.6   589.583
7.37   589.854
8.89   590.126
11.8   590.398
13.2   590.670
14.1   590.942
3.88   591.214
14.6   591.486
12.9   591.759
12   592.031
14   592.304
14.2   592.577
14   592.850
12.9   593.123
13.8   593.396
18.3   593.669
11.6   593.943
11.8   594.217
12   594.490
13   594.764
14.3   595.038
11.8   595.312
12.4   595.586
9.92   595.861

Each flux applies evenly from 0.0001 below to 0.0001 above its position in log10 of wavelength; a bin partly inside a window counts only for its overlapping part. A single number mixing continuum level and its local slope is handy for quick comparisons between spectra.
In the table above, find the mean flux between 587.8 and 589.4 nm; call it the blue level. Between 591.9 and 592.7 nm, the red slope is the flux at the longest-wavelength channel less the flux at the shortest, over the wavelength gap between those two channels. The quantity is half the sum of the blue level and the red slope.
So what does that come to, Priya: 6.9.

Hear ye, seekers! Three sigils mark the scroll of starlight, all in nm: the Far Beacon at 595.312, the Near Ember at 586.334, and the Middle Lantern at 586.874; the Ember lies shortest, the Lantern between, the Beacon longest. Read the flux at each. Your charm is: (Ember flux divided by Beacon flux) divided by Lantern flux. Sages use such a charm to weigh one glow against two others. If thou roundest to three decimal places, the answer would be 0.087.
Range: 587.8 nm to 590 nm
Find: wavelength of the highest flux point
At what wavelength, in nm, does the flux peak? 588.227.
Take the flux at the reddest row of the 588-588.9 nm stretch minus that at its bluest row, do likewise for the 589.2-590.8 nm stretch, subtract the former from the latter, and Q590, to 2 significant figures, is 12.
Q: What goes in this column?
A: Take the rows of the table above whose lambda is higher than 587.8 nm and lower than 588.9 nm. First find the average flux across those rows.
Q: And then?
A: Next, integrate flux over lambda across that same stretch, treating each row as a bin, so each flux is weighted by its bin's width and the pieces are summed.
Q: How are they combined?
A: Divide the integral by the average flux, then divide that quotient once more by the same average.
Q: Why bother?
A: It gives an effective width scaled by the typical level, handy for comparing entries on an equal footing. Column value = 0.111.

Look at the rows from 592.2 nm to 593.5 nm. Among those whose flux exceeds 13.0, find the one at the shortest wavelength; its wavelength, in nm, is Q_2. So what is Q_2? 592.304 nm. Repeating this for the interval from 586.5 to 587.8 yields 586.874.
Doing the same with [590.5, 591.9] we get 590.670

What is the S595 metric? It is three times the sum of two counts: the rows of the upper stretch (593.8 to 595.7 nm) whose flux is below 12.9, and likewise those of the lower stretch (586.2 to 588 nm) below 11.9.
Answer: 18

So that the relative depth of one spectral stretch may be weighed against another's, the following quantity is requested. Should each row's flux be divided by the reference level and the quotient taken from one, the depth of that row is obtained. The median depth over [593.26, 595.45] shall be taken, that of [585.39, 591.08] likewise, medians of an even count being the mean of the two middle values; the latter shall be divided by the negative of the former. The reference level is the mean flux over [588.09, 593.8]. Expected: -1.3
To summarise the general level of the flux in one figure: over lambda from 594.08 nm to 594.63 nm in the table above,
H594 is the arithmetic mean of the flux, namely 11.9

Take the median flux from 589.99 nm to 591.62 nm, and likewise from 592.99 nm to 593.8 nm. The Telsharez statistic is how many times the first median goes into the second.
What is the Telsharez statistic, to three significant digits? 1.10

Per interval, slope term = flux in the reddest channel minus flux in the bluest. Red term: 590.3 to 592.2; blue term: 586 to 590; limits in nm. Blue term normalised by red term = -30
